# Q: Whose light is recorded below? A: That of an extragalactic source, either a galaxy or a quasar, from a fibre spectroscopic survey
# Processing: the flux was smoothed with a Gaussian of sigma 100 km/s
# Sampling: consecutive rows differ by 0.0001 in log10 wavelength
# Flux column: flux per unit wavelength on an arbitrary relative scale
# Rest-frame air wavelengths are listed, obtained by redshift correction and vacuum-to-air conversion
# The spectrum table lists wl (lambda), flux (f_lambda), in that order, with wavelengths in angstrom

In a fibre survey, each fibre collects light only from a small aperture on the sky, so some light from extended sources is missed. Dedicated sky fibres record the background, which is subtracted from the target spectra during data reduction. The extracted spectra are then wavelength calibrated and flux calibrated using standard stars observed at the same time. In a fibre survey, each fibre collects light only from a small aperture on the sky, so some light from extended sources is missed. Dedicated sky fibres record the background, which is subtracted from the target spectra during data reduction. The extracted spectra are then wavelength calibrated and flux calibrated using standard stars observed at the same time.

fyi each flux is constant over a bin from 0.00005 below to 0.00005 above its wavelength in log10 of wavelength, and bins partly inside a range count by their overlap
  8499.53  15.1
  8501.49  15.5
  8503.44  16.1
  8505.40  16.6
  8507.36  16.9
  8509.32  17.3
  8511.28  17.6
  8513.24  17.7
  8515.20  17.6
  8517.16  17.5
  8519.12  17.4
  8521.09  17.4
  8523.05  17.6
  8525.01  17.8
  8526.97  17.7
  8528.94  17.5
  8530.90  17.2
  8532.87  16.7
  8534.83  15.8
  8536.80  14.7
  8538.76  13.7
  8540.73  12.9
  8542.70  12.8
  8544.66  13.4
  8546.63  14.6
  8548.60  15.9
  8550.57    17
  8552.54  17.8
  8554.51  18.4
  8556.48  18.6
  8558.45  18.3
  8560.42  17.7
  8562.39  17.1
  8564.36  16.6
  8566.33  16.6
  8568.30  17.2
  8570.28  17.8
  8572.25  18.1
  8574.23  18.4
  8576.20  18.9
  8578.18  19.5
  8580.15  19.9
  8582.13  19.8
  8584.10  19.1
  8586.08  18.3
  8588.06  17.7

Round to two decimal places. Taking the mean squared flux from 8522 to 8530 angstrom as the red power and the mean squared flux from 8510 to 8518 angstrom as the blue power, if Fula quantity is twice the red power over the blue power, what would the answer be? 2.01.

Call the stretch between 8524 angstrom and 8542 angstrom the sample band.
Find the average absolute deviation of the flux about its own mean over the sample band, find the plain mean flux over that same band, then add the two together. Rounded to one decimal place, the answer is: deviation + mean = 17.5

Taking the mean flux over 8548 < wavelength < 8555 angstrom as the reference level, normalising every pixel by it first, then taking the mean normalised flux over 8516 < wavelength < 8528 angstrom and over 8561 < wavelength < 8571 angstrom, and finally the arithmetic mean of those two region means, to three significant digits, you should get 1.00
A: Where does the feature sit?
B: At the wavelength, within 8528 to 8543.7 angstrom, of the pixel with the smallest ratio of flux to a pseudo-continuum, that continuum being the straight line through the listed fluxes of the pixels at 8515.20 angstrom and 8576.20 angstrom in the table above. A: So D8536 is 8542.70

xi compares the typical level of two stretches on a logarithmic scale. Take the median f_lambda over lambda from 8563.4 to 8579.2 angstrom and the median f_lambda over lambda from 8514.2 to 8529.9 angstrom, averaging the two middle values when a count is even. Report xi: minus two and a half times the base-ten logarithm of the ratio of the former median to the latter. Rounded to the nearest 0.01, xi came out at -0.02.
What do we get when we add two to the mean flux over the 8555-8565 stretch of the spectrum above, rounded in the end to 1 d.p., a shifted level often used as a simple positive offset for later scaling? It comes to 19.7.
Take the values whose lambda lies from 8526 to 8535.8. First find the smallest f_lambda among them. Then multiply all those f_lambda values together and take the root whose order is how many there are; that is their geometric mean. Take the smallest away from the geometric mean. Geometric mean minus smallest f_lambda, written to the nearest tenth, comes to 1.2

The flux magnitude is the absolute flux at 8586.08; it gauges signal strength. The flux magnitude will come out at 18.3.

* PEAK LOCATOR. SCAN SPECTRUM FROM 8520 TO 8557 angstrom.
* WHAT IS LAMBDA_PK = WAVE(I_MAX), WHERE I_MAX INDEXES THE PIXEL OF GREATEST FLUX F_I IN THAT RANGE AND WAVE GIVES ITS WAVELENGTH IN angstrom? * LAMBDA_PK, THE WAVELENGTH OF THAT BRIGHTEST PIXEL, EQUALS 8556.48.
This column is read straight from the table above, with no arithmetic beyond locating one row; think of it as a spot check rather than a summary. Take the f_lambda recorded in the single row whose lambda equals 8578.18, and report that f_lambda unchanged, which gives 19.5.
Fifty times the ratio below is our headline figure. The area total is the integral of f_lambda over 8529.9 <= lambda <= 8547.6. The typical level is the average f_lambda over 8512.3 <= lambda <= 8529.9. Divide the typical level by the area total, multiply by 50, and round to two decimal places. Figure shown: 3.39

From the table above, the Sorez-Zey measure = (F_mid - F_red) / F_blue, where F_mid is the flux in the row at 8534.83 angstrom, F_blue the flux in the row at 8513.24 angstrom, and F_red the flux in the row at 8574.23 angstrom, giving -0.15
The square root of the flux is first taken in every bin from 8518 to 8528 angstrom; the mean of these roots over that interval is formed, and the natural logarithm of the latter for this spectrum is 1.433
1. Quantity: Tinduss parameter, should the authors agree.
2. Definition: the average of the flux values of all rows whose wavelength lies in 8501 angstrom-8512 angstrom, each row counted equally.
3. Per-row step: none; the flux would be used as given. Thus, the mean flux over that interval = 16.7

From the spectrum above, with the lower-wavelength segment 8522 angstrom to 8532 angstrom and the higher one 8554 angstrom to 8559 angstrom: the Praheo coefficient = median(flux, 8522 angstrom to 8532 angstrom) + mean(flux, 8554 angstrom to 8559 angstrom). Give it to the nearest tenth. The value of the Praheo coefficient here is 36.0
